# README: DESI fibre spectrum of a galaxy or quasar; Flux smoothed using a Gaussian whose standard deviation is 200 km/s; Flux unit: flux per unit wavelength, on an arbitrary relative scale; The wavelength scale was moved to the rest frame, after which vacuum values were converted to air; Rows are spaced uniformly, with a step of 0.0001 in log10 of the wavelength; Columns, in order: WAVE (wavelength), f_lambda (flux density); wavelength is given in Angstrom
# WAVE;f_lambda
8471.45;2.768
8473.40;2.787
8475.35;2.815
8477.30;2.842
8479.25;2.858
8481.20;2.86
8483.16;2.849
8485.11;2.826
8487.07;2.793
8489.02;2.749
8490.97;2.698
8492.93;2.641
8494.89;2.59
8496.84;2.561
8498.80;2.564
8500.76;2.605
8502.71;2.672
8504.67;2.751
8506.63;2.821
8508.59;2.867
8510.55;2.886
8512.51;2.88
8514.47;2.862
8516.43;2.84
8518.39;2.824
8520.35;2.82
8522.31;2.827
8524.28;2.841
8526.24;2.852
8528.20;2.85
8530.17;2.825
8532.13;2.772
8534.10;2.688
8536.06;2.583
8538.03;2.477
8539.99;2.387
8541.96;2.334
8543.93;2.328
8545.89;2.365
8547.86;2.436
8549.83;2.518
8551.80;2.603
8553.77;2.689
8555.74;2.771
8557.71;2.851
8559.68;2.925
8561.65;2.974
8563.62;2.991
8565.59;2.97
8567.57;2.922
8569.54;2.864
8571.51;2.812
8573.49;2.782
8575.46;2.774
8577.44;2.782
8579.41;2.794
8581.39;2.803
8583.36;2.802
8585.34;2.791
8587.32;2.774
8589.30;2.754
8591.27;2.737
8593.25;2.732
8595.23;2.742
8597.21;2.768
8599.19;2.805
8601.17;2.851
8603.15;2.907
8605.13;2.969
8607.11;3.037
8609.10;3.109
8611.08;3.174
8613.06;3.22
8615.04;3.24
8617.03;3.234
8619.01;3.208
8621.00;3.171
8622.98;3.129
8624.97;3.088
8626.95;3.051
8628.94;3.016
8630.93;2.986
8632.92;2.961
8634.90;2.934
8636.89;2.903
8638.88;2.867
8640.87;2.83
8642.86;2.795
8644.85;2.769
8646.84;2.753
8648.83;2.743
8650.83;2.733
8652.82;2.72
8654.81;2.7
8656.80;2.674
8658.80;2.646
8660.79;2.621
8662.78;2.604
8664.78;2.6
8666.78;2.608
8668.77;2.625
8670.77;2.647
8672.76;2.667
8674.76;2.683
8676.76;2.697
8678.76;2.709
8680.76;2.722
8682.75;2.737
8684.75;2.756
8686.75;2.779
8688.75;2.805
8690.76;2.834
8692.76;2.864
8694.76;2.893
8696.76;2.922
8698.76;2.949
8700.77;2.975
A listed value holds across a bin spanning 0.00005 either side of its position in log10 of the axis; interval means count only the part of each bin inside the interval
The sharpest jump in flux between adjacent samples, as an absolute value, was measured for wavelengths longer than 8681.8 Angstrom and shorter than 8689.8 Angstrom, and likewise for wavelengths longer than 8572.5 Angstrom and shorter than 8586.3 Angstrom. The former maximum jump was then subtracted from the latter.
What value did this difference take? -0.01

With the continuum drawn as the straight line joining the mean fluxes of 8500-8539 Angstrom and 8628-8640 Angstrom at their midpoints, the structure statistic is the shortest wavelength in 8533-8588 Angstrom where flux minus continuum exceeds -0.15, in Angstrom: 8534.10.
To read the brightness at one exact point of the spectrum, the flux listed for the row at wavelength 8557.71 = 2.851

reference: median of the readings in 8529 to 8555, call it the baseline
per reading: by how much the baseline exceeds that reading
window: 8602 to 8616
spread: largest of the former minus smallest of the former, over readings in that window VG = 0.33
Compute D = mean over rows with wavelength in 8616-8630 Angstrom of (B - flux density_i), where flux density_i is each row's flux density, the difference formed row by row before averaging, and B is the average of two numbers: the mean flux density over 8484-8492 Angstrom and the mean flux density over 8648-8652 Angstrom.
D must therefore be -0.38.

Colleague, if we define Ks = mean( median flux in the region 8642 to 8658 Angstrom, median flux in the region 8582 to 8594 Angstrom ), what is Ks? 2.75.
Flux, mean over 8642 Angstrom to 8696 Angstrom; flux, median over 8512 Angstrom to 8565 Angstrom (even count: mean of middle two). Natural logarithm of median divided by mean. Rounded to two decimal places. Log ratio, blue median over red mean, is 0.04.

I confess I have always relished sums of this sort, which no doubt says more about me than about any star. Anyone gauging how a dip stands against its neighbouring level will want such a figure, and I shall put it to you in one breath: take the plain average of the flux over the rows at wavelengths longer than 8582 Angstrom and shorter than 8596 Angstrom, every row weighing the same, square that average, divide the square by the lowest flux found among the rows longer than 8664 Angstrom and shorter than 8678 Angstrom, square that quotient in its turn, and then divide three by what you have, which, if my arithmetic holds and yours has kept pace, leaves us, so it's 0.35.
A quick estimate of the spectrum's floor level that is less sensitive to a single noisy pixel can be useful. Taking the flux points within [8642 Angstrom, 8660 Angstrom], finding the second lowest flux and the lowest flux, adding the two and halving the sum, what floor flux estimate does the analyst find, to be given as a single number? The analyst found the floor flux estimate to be 2.66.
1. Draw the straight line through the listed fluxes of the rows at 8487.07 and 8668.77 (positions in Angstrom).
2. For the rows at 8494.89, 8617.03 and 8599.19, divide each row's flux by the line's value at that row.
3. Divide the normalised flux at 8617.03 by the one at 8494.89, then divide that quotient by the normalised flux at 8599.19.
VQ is 1.25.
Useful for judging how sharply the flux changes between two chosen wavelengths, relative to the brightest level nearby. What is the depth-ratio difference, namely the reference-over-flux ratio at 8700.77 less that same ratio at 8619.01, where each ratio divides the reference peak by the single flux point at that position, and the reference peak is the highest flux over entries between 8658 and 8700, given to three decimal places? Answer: 0.072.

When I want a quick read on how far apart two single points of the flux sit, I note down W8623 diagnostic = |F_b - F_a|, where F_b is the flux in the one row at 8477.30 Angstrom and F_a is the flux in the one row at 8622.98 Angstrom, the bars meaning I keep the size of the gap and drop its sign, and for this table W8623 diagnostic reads 0.29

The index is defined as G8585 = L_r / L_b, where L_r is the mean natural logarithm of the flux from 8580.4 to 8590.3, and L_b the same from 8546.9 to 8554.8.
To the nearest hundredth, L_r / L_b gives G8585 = 1.09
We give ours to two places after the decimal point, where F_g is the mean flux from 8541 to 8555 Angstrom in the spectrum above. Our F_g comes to 2.47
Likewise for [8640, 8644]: 2.81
